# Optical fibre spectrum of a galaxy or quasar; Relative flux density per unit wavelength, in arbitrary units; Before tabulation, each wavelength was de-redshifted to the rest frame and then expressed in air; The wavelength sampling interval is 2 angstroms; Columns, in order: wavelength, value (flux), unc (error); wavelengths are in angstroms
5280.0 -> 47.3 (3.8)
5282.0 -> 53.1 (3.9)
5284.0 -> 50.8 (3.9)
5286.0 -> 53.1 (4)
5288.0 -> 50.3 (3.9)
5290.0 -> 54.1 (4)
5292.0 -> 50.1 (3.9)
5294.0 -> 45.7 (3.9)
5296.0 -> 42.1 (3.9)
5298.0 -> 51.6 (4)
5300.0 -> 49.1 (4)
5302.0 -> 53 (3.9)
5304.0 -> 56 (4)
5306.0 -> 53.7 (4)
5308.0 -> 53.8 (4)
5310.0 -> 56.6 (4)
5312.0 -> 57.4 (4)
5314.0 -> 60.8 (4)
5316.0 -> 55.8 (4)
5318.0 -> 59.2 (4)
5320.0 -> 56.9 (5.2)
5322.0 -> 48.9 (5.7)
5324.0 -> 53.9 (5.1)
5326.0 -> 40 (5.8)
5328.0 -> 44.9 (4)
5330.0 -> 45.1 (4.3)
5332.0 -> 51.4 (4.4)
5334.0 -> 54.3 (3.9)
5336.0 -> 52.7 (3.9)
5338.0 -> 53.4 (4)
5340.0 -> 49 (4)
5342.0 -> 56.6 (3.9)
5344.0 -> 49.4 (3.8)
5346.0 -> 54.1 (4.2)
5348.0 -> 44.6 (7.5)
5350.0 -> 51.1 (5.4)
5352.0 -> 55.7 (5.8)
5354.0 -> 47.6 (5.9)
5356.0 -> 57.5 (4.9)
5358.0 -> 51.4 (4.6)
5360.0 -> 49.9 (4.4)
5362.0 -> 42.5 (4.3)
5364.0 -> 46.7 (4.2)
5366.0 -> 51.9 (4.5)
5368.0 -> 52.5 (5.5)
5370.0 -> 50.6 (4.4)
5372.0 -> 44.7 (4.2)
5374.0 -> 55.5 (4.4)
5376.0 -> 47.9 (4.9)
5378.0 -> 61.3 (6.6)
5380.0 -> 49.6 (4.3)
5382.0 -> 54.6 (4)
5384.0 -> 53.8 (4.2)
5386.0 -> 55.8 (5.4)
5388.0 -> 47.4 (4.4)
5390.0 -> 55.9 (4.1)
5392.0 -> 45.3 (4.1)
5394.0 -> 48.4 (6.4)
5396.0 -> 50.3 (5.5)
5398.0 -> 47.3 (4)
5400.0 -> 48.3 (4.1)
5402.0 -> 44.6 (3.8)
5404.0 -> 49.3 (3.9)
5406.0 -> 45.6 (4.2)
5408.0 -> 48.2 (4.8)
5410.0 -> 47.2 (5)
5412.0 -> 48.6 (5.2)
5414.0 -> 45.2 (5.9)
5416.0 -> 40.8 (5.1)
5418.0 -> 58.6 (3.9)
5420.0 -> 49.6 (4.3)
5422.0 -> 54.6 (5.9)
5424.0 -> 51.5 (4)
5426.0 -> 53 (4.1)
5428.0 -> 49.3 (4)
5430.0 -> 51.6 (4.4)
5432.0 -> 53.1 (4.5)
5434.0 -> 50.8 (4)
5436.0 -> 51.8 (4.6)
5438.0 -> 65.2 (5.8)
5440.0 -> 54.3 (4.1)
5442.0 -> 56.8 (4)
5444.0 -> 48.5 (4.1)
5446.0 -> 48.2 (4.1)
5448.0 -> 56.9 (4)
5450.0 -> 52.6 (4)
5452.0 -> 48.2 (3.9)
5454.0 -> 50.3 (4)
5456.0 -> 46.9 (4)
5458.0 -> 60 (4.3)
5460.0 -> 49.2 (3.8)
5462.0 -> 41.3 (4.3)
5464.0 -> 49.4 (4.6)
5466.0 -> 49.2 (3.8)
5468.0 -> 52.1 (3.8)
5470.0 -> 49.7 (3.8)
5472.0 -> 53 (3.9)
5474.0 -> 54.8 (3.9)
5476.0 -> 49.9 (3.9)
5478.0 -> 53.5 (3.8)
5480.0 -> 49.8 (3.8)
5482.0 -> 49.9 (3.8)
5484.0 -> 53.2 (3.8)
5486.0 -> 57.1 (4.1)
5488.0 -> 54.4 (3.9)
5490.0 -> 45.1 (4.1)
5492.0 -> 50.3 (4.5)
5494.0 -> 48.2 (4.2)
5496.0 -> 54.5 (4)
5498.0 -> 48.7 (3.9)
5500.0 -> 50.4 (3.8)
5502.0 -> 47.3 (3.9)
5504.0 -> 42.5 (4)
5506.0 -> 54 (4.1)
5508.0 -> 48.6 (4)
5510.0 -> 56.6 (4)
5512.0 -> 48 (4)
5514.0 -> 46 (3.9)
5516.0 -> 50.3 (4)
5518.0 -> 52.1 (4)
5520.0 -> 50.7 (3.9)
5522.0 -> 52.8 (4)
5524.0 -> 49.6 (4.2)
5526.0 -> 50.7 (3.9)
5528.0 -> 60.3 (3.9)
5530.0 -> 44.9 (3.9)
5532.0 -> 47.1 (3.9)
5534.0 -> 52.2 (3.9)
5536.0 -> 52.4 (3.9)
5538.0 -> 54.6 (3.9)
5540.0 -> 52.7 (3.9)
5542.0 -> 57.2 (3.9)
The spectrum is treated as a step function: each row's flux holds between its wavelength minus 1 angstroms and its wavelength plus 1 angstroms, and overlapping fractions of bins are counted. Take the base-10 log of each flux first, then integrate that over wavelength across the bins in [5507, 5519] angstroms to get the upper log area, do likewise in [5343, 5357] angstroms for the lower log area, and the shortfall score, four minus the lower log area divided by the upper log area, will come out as 2.8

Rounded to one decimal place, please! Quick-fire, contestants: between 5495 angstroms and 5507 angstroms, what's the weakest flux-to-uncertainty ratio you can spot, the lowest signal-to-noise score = 10.6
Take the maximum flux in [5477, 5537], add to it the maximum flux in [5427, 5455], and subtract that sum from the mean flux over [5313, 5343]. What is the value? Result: -73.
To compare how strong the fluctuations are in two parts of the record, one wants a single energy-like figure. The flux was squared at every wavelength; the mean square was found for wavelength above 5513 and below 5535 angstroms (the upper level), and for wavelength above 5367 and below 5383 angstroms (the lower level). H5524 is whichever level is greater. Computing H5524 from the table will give 2736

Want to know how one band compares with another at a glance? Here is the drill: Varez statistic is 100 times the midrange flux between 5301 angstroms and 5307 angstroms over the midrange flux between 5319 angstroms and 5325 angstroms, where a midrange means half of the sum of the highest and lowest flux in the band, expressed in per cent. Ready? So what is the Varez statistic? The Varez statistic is 103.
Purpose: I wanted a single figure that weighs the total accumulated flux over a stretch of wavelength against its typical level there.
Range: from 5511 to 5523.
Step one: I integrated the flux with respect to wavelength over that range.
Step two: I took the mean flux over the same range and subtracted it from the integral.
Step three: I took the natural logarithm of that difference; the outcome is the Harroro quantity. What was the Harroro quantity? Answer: 6.31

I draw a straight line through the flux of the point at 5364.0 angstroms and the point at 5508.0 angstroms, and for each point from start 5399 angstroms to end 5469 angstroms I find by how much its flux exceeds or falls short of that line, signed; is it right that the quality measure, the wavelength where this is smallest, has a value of 5462.0 angstroms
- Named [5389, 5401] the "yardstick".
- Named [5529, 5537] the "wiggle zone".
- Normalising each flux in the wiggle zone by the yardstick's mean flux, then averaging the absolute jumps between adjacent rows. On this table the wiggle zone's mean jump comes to 0.051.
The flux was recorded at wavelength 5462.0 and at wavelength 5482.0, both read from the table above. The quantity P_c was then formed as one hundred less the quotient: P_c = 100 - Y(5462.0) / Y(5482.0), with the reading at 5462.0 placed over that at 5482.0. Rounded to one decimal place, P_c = 99.2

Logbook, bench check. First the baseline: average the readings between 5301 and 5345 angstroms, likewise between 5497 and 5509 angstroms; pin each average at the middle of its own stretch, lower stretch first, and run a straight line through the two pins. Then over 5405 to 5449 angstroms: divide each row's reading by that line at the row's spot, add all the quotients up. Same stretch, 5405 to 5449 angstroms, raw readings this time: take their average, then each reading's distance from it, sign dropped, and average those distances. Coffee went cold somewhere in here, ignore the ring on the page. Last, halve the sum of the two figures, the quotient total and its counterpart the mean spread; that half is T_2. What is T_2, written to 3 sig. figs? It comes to 13.2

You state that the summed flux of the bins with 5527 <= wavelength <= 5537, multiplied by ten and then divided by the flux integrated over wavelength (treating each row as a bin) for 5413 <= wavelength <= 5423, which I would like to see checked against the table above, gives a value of 5.16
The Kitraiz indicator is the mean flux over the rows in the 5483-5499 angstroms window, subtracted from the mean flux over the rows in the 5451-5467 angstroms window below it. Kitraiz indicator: -2.1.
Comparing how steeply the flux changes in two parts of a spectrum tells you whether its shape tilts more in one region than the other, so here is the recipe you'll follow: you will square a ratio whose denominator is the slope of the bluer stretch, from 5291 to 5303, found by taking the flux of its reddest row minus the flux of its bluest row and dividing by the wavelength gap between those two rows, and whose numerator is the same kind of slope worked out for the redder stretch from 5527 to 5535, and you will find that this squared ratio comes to 22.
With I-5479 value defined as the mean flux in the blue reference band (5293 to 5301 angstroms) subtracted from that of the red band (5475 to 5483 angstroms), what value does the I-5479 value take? 4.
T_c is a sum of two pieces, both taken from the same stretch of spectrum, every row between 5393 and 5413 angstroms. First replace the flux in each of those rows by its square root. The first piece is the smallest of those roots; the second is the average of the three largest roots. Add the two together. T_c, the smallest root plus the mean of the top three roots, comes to 13.7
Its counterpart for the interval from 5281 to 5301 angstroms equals 13.8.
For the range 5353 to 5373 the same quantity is 13.9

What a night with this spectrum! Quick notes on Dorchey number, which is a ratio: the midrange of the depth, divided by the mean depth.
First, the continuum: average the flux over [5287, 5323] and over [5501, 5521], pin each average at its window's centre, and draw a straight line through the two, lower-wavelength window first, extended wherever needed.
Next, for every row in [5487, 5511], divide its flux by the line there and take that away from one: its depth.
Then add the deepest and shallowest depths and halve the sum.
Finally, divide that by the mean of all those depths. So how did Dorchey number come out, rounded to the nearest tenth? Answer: -0.5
